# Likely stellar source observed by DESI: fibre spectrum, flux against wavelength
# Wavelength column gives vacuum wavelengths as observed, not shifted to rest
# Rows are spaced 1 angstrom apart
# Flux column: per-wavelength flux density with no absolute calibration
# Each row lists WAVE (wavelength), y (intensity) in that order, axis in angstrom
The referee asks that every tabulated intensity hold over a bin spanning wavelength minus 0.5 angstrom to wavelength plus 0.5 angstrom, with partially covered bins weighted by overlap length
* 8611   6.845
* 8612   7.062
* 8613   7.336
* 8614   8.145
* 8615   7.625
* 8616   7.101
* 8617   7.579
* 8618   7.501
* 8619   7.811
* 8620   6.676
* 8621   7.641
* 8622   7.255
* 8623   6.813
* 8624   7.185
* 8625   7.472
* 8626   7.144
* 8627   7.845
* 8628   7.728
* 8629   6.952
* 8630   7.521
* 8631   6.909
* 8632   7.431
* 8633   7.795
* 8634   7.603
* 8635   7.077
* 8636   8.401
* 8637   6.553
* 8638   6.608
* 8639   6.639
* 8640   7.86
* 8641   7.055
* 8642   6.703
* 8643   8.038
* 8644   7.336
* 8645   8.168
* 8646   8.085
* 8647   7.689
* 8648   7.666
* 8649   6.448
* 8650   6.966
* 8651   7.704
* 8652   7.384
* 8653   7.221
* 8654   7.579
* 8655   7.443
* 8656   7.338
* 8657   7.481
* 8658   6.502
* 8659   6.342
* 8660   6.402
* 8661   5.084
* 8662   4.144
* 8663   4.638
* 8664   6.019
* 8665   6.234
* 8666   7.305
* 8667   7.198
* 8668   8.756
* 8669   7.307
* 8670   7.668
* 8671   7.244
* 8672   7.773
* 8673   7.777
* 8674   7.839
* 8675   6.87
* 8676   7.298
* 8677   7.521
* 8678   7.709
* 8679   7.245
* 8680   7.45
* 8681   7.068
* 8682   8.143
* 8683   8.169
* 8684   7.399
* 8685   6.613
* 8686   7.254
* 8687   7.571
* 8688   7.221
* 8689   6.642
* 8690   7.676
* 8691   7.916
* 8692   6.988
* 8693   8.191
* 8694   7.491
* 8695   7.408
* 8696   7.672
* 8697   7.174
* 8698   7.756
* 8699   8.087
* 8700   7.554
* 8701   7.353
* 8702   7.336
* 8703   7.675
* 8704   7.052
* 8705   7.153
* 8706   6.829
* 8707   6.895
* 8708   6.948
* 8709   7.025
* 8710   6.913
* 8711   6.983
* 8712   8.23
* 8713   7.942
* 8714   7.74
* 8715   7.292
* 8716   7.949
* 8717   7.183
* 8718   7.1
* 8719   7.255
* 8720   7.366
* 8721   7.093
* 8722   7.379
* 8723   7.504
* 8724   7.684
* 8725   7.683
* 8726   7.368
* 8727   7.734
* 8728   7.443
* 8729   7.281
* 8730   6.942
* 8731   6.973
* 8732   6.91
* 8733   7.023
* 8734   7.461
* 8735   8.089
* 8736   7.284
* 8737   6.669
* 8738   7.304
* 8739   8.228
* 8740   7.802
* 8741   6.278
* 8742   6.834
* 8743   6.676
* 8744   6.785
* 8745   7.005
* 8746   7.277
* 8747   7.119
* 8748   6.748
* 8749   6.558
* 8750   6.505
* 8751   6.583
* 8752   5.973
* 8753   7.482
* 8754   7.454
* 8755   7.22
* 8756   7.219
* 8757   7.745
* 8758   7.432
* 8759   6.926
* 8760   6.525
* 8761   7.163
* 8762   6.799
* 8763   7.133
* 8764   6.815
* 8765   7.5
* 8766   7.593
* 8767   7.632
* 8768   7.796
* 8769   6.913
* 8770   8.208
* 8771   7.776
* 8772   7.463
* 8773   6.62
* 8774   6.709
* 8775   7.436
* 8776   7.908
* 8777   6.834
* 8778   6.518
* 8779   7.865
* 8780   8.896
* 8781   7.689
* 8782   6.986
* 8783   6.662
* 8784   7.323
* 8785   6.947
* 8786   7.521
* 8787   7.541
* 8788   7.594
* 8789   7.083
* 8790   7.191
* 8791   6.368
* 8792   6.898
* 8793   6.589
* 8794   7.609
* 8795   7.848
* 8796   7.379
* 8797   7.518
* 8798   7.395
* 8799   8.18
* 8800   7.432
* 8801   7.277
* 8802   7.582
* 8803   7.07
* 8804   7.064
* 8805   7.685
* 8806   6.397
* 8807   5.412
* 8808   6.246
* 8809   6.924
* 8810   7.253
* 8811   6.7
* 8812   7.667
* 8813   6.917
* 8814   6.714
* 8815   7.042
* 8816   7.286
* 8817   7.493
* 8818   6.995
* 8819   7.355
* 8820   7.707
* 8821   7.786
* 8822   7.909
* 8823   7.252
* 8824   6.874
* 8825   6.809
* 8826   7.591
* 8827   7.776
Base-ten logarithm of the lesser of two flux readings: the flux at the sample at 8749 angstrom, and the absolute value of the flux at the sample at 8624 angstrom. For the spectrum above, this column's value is 0.82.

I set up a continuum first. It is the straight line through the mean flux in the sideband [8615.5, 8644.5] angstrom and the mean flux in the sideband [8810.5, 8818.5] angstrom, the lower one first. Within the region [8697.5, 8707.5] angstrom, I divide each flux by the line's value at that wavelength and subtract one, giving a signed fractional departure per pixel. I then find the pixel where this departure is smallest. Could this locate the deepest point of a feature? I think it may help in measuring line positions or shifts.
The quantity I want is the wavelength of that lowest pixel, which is 8706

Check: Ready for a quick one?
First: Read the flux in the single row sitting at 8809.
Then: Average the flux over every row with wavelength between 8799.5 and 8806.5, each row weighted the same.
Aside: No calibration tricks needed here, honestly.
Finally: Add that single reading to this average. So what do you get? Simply 14.1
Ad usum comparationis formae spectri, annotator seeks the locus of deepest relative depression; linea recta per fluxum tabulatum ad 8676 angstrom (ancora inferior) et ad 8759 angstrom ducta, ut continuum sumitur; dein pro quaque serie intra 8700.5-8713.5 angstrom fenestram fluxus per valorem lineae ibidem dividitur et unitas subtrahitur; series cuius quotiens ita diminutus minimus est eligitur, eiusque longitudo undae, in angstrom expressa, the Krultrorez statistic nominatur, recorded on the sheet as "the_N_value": 8706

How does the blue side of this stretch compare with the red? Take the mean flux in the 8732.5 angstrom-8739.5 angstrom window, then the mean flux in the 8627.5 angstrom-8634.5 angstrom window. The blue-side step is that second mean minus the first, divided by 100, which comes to 0.000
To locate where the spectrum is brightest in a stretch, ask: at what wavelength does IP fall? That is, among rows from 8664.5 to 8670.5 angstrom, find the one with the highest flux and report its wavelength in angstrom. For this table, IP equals 8668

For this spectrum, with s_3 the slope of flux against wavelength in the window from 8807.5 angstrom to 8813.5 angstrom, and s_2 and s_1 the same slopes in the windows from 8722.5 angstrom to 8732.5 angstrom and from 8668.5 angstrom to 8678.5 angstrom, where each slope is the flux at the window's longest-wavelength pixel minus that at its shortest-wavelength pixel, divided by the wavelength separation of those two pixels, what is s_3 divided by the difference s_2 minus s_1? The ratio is -1.2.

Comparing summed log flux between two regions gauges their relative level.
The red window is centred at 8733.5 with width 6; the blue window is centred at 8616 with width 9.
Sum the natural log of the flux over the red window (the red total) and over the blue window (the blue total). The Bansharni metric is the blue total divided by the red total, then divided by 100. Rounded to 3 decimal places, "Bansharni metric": 0.015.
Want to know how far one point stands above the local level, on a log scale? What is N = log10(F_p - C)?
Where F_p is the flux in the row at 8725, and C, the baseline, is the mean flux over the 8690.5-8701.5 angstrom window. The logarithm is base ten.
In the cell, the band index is -1.1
